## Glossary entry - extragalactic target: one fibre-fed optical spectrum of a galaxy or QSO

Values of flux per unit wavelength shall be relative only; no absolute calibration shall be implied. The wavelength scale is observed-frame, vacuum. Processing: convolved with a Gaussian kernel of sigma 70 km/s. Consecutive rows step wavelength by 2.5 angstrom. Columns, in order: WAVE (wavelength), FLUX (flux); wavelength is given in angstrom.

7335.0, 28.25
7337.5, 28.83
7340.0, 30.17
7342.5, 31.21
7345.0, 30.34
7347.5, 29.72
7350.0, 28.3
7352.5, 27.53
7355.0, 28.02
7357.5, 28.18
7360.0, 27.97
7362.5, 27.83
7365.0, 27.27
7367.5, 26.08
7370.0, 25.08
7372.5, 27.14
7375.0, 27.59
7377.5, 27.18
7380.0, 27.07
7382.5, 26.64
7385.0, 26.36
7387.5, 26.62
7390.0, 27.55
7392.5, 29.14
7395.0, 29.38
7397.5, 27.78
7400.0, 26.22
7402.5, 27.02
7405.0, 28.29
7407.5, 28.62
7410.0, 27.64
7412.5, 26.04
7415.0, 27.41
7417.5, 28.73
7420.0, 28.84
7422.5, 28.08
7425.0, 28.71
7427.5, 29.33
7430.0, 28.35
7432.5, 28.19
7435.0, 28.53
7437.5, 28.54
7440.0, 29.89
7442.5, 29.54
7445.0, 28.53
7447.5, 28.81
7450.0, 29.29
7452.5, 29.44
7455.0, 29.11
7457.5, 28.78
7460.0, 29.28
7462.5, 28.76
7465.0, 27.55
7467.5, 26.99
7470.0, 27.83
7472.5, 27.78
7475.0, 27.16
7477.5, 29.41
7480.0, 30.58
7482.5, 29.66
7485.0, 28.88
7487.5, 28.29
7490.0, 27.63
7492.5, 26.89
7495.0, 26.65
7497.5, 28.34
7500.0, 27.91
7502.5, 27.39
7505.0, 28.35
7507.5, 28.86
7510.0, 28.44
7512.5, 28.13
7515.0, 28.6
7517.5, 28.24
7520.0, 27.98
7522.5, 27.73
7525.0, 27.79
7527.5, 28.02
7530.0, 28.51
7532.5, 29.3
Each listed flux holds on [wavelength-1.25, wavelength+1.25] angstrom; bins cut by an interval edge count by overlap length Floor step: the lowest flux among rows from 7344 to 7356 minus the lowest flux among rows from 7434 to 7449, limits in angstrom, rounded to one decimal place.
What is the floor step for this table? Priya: -1.0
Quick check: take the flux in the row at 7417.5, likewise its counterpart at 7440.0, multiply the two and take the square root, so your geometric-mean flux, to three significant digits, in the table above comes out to 29.3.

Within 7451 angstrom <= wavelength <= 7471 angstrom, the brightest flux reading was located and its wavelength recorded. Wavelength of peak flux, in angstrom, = 7452.5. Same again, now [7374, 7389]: 7375.0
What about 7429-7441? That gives 7440.0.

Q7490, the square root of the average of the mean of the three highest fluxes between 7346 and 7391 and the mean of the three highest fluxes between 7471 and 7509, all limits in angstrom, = 5.414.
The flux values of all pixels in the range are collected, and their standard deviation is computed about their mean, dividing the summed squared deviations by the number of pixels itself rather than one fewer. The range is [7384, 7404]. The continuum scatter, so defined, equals 1.1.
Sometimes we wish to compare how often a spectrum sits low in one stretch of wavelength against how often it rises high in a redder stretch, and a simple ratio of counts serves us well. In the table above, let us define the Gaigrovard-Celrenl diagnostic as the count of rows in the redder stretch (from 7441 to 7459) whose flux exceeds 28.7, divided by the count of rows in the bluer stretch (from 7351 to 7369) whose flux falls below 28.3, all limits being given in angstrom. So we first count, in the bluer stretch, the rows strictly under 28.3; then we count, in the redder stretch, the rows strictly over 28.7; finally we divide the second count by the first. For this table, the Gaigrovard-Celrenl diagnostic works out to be 0.86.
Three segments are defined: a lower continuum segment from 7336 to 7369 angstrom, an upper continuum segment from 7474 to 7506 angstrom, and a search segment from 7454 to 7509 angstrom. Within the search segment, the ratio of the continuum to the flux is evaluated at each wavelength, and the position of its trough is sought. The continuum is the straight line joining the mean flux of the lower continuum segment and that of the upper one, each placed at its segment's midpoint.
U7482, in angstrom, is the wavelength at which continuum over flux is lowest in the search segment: 7480.0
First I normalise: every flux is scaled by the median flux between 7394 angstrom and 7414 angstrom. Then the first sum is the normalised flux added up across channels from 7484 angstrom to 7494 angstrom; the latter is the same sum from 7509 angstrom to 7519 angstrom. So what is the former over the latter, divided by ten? 0.098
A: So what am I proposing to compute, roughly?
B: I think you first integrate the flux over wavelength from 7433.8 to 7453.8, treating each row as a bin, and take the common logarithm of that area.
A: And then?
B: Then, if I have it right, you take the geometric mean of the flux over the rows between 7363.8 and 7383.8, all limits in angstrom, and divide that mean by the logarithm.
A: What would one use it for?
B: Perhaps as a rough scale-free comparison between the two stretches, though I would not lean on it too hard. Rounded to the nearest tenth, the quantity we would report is 9.7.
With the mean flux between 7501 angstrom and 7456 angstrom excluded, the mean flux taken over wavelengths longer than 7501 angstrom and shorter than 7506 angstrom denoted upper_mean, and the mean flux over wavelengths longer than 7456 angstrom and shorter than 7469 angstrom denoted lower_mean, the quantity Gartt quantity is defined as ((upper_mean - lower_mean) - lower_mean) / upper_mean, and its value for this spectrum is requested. -1.03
